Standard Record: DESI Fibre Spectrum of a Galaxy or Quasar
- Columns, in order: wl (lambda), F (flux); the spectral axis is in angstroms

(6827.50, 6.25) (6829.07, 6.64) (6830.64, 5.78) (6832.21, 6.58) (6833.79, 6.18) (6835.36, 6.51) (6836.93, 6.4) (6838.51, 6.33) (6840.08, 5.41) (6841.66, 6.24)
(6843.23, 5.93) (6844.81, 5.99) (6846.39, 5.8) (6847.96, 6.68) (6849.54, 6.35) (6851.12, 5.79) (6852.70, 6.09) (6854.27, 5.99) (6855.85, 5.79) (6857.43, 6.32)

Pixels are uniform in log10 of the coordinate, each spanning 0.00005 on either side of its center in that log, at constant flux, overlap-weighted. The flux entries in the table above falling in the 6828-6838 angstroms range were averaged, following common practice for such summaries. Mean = 6.35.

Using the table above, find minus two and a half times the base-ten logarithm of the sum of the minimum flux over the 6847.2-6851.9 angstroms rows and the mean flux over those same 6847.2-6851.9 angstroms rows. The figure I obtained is -2.70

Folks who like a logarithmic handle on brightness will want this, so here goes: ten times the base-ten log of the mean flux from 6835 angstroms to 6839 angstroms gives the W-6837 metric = 8.07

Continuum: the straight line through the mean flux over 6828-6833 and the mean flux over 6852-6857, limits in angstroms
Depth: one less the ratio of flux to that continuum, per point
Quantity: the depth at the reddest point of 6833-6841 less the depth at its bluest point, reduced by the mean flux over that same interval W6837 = -6.06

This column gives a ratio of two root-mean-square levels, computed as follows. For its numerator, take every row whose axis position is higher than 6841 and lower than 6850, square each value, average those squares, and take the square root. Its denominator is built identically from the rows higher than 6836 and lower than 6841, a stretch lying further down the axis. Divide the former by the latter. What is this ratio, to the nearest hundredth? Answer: 1.02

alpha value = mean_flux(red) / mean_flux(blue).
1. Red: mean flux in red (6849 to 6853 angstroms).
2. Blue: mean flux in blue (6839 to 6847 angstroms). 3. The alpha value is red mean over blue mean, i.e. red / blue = 1.03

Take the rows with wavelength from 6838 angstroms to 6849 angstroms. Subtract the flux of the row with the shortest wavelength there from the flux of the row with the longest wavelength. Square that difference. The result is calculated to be 0.12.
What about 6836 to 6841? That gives 0.98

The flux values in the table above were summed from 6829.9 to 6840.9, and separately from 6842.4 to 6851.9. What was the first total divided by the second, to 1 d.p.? 1.2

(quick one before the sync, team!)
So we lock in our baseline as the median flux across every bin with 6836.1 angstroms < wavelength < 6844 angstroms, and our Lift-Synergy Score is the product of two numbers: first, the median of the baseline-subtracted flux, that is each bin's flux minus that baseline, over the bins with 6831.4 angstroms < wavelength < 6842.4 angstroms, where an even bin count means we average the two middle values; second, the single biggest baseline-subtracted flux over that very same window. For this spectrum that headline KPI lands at 0.03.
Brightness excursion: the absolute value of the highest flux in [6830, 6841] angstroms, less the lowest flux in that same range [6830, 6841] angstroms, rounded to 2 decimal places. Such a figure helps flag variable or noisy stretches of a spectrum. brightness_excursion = 1.17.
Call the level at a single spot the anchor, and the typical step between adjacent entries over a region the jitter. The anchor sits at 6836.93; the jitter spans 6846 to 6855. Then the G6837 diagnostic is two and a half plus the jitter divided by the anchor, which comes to 2.57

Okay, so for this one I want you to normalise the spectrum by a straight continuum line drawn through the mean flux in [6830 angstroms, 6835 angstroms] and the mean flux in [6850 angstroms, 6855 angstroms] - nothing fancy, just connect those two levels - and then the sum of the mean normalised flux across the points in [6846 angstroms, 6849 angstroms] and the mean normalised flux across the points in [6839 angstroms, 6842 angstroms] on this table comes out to 1.99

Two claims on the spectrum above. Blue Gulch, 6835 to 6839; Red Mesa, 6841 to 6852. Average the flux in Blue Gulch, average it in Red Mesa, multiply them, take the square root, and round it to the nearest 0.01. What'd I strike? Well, 6.26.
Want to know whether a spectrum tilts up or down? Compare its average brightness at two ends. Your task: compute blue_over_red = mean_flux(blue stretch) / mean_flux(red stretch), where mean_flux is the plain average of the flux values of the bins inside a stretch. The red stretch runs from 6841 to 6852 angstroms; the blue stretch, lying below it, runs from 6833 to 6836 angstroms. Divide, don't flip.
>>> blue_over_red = 1.04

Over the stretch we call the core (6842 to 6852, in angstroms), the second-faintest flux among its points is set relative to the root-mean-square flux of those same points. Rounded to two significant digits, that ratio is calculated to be 0.95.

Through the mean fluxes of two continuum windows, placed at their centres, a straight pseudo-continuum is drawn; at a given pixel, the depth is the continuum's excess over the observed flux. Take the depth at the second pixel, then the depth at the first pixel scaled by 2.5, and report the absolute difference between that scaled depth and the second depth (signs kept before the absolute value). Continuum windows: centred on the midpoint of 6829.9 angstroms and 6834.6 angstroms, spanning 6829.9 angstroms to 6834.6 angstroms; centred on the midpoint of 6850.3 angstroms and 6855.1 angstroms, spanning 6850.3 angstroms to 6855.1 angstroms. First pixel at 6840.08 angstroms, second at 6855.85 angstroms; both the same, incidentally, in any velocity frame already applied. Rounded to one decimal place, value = 1.6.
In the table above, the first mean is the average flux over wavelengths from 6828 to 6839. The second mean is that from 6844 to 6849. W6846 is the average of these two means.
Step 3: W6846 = 6.25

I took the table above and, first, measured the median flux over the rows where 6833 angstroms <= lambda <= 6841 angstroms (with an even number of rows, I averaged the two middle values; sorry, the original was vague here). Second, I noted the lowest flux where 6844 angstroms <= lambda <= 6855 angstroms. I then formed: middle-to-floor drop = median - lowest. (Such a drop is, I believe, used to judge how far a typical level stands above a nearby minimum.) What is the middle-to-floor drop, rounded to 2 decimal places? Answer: 0.54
